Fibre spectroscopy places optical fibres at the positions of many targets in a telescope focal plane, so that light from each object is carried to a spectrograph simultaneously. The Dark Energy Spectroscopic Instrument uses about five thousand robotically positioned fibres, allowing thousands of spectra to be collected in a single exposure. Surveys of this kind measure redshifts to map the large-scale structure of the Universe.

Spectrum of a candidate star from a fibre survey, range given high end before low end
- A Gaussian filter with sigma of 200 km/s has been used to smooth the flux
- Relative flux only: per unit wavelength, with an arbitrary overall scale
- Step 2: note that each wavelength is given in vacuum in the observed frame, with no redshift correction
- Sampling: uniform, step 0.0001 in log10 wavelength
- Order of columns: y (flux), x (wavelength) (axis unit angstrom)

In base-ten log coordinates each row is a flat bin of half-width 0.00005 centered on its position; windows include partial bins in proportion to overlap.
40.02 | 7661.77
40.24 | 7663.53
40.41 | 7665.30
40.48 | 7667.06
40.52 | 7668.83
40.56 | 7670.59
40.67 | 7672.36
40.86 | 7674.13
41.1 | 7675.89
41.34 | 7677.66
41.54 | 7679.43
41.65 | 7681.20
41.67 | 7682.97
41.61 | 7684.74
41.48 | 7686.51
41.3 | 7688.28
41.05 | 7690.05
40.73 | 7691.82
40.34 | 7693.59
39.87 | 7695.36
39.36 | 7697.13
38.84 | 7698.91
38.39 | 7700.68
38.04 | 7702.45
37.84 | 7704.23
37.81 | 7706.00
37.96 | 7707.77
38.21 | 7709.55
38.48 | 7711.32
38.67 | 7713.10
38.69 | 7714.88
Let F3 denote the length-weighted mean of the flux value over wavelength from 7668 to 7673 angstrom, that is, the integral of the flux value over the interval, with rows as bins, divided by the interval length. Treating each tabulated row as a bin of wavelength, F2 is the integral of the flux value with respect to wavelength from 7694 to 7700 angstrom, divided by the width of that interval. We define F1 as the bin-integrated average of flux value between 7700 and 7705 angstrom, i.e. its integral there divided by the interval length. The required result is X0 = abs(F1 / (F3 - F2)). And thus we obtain 32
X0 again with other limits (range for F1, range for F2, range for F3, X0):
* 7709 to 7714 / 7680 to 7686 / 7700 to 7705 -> 11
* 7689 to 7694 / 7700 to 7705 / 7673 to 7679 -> 13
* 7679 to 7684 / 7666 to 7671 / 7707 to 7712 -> 18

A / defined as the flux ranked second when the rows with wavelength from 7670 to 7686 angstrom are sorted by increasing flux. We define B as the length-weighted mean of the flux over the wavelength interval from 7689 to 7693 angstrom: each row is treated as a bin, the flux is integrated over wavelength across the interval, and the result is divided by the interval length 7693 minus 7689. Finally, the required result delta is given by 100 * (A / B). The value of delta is 99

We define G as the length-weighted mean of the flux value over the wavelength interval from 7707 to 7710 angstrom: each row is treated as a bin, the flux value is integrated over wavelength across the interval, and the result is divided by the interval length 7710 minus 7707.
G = 38.0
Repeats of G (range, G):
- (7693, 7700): 39.5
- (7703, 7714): 38.1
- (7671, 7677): 40.9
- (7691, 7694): 40.6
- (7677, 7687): 41.5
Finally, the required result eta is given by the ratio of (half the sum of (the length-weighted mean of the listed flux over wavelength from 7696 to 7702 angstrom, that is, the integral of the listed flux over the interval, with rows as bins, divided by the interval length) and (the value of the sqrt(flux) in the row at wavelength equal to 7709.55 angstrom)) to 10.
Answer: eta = 2.252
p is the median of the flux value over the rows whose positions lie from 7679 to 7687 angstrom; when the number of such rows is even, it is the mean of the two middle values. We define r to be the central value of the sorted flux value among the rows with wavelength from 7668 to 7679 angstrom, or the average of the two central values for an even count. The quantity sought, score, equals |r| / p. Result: 0.98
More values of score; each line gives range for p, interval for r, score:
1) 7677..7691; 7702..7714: 0.92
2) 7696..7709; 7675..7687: 1.09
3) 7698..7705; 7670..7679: 1.07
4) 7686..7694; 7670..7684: 1.00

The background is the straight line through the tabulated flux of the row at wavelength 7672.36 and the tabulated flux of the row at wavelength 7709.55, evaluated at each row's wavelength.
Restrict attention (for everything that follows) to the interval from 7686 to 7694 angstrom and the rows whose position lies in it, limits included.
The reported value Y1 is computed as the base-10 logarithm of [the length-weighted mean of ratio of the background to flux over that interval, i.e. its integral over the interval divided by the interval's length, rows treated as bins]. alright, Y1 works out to -0.016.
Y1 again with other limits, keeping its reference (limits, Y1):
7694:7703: -0.001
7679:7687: -0.018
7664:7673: 0.004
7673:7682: -0.010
